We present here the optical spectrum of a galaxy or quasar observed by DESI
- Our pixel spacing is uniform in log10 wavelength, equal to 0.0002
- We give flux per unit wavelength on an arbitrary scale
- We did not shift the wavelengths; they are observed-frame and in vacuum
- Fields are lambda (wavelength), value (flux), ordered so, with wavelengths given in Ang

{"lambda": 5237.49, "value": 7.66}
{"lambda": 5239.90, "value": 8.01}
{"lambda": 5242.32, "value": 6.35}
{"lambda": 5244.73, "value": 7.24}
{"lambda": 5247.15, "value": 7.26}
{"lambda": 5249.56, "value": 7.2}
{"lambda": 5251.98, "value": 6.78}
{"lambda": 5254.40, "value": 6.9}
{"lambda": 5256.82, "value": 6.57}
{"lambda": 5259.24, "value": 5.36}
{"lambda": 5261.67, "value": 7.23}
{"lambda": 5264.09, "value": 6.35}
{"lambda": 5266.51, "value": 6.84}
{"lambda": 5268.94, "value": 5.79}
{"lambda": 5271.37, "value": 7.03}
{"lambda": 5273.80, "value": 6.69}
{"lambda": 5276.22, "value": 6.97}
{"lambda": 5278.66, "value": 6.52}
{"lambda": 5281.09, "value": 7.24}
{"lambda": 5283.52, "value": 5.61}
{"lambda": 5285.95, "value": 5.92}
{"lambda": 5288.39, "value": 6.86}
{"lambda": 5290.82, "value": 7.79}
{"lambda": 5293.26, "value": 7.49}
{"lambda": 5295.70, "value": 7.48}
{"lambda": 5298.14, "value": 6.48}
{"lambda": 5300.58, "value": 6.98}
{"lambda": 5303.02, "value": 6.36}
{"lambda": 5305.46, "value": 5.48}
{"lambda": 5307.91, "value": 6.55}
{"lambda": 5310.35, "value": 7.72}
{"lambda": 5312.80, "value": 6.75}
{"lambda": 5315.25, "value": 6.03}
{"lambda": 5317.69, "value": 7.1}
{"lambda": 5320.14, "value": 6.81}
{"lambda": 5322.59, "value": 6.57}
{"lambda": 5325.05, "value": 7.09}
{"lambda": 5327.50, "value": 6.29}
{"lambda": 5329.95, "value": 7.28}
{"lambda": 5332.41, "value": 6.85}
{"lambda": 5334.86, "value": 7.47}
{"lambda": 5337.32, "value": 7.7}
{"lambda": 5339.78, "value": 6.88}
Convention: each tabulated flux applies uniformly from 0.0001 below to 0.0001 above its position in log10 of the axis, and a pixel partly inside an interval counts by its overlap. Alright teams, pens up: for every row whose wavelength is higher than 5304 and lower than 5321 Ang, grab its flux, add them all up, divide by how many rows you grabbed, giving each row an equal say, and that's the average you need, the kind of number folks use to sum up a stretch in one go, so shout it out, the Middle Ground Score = 6.63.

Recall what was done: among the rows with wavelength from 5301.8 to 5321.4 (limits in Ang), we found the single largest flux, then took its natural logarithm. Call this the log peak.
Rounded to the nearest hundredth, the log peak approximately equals 2.04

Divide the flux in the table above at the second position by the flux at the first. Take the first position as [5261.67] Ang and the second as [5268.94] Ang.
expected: 0.80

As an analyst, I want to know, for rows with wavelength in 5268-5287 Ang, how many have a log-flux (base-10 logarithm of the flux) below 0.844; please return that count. 6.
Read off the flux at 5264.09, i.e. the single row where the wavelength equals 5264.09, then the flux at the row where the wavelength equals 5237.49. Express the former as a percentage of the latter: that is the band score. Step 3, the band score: 83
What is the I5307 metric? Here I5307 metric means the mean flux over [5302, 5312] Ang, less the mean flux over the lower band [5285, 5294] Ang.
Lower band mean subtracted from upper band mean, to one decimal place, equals -0.5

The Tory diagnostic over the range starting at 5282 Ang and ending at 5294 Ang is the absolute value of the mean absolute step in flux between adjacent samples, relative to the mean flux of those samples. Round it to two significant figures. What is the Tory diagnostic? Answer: 0.092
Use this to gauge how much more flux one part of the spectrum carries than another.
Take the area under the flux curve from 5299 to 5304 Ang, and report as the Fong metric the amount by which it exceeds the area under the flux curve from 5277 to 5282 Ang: -0.9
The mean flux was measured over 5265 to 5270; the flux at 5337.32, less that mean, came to 1.4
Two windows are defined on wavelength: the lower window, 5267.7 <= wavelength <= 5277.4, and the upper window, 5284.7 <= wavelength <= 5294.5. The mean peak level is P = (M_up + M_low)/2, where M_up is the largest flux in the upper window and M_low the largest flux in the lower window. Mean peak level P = 7.41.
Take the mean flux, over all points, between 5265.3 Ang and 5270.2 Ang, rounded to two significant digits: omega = 6.3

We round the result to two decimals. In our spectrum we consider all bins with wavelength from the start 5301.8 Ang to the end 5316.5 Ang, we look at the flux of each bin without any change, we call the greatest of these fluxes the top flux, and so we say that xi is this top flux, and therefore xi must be 7.72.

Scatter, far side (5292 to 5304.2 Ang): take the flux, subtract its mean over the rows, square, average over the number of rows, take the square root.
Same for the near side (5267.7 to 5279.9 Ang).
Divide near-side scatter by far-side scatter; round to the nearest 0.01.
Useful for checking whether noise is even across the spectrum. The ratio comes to 0.93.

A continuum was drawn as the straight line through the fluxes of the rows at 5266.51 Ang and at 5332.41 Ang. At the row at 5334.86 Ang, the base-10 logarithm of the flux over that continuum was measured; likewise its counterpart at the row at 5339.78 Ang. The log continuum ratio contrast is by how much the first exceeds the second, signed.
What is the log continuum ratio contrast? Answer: 0.04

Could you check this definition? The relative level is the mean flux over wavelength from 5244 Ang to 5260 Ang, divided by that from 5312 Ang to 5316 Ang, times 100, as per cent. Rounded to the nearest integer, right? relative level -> 106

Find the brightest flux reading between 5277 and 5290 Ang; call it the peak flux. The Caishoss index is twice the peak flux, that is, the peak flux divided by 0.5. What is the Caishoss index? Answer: 14.5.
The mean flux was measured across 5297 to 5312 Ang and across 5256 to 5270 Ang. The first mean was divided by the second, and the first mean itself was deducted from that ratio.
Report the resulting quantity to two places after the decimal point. -5.56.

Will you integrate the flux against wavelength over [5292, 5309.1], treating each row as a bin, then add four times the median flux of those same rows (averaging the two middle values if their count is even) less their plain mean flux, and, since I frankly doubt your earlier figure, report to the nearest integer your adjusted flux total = 134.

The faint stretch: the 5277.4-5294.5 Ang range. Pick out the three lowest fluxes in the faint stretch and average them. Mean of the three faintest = 6.02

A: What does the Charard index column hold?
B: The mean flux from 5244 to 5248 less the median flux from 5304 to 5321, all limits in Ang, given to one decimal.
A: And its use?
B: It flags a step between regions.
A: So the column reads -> 0.5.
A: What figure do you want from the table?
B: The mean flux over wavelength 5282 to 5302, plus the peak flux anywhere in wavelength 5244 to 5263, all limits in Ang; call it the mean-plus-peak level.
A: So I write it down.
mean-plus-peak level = 14.1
